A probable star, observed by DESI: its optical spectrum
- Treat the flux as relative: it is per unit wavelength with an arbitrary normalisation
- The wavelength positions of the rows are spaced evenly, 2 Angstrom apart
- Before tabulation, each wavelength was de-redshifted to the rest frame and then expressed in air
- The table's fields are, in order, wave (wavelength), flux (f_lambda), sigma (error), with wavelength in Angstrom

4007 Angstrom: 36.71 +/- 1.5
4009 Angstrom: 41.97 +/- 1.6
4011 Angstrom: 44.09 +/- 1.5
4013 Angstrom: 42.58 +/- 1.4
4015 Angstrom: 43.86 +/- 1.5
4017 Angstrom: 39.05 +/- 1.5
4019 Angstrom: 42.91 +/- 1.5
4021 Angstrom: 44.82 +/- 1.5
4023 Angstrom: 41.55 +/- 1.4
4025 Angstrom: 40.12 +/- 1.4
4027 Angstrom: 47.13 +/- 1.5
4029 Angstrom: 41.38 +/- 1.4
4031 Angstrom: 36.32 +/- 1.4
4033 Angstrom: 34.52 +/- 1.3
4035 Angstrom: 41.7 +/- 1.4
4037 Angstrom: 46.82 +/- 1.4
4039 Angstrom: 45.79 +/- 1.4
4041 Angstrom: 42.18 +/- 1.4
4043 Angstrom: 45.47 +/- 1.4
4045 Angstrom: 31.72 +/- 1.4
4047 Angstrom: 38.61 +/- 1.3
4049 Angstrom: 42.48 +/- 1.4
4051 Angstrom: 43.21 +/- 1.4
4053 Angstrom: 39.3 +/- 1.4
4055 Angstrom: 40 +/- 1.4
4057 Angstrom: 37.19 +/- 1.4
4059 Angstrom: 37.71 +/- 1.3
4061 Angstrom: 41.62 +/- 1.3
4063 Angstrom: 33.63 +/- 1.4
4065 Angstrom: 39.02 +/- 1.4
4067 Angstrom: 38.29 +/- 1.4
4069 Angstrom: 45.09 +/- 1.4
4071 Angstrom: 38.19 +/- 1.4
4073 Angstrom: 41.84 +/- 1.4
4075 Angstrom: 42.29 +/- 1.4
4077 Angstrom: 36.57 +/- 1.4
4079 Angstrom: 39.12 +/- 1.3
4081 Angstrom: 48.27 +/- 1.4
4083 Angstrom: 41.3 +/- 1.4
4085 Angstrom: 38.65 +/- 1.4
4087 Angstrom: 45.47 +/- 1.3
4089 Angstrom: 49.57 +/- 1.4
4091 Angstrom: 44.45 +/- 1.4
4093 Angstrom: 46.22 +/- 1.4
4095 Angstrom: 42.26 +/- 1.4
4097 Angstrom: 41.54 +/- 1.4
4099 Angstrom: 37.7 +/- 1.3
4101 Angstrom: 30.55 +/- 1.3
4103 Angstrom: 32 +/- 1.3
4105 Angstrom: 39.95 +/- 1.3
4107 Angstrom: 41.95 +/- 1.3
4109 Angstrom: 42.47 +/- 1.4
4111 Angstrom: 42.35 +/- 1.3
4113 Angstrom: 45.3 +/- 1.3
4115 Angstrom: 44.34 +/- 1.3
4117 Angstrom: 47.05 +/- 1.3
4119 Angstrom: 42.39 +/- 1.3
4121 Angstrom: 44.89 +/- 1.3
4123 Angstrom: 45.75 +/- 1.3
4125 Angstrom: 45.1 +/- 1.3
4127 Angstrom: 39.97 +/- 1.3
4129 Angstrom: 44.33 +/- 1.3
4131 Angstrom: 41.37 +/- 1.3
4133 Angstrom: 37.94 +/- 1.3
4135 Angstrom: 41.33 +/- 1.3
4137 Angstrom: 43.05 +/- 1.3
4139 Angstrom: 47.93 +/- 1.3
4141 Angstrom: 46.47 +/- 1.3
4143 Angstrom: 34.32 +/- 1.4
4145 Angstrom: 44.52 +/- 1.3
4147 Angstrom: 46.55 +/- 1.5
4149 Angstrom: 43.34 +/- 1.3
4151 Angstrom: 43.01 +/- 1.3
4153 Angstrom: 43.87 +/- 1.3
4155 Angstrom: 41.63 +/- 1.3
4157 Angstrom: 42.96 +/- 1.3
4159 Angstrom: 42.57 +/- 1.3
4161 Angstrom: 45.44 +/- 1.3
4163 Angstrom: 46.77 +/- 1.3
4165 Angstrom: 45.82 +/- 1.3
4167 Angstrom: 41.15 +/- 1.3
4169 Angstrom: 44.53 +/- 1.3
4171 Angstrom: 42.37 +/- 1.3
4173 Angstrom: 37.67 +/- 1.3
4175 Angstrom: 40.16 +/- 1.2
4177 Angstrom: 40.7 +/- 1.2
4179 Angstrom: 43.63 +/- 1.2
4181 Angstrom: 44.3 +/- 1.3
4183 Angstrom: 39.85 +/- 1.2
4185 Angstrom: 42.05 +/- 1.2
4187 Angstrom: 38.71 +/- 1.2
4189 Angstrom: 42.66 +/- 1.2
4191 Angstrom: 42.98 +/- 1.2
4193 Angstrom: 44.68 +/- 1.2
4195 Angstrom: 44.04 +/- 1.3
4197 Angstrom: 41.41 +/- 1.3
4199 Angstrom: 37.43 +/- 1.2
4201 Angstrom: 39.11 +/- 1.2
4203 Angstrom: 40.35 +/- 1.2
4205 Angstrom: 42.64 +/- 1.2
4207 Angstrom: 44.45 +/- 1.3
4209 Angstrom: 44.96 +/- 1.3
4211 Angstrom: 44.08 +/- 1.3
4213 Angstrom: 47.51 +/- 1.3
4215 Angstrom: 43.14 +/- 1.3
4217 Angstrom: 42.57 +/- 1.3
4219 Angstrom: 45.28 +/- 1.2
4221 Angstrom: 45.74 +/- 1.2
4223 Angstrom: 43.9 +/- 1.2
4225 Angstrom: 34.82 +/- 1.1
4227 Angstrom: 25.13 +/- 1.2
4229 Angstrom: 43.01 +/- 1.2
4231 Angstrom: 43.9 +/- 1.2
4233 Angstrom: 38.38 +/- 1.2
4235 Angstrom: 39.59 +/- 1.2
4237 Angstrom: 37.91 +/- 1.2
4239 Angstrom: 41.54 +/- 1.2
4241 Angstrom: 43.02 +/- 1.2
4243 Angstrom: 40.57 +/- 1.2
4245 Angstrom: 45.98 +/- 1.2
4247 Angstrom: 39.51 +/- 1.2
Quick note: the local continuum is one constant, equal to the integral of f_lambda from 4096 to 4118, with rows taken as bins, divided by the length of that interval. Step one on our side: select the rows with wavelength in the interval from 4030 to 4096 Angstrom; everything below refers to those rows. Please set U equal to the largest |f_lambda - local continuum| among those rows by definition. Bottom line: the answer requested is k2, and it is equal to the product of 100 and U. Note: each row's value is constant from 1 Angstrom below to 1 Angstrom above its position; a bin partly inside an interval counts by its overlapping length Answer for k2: 910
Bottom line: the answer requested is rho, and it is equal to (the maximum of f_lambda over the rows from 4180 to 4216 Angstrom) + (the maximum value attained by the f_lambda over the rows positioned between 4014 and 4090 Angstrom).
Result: 97.1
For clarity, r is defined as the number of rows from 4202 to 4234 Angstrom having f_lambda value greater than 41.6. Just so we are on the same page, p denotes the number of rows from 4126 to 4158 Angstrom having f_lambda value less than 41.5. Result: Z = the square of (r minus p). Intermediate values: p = 5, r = 12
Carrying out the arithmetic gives 49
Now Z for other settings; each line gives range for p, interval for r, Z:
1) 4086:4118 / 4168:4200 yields 25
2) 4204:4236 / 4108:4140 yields 64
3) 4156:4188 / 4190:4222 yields 36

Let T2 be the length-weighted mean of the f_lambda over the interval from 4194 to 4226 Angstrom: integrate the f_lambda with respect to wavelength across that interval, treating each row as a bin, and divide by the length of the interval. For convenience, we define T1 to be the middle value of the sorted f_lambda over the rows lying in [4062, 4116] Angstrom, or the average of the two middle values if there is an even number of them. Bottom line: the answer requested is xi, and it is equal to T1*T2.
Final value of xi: 1782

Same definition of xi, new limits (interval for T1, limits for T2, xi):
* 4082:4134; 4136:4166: 1859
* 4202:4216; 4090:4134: 1843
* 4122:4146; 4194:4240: 1806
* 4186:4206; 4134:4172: 1831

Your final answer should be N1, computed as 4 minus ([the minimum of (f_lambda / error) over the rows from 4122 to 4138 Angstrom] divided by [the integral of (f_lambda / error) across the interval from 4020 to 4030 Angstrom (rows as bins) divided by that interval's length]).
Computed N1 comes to 3.02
